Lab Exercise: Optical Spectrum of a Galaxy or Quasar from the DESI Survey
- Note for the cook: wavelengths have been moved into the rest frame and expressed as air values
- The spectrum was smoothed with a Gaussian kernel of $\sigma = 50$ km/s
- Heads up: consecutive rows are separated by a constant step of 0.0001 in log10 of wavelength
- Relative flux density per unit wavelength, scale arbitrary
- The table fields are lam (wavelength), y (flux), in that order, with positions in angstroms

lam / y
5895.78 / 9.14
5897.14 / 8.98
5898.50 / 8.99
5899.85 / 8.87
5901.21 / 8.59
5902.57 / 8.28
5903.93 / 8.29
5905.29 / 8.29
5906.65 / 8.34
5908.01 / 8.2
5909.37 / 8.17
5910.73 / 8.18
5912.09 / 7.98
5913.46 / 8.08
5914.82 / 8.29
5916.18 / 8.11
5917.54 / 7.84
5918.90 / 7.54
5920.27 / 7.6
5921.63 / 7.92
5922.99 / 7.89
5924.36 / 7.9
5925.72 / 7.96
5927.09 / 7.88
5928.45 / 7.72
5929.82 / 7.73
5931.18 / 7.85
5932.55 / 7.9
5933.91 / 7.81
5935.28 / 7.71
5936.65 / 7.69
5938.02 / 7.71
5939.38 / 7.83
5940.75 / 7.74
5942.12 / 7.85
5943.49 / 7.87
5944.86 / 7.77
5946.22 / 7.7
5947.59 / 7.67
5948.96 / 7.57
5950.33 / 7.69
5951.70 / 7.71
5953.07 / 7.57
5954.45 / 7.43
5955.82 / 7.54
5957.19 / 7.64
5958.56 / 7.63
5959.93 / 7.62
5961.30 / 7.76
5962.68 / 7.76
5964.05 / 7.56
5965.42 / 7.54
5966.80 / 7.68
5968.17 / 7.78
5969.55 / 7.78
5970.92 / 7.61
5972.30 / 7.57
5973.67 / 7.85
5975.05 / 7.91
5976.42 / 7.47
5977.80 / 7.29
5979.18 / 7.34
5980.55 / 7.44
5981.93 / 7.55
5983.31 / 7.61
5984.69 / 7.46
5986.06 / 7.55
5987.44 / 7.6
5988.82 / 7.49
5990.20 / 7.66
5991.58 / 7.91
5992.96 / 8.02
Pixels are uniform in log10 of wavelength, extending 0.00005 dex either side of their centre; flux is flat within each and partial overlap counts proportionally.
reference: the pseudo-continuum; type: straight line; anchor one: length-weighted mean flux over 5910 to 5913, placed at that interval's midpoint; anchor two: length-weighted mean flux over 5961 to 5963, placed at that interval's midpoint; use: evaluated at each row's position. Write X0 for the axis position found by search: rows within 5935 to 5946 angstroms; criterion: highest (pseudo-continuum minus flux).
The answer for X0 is 5936.65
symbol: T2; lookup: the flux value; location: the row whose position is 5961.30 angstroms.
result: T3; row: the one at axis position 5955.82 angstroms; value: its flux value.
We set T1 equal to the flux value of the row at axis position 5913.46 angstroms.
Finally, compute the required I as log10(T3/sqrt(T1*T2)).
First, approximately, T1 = 8.08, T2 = 7.76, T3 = 7.54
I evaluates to -0.021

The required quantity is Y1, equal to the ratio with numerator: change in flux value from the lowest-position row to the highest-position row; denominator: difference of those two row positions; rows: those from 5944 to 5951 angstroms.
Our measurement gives -0.01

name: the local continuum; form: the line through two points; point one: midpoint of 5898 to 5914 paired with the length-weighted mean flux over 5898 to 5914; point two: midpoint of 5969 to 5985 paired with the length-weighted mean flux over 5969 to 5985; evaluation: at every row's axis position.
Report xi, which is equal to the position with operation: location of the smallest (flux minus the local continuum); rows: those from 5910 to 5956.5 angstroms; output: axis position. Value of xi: 5918.90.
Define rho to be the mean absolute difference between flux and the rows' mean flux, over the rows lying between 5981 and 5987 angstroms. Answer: 0.041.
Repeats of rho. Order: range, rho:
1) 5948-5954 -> 0.065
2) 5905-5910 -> 0.065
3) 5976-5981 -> 0.070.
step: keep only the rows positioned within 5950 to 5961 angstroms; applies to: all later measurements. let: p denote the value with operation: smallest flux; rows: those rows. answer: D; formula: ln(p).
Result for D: 2.01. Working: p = 7.43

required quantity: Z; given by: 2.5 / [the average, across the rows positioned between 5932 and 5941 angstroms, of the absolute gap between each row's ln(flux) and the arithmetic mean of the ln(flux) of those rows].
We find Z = 296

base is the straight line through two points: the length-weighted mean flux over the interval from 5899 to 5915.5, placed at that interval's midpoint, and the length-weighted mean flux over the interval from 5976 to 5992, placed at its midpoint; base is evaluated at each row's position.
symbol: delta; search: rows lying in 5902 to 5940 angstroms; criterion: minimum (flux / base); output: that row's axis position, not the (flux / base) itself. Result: 5918.90 angstroms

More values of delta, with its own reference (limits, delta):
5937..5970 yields 5954.45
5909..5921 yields 5918.90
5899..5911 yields 5909.37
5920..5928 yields 5920.27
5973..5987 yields 5977.80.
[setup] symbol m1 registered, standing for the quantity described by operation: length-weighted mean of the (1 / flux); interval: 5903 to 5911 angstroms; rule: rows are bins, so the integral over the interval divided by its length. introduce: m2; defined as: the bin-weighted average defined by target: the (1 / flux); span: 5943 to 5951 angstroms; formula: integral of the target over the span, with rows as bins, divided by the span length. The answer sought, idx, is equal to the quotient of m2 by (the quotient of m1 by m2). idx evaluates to 0.139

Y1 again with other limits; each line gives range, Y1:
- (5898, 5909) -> -0.08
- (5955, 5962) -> 0.04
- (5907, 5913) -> -0.05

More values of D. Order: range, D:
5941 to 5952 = 2.02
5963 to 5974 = 2.02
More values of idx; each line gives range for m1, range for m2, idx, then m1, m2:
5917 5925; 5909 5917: 0.118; 0.129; 0.123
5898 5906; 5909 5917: 0.129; 0.117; 0.123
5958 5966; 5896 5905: 0.102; 0.131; 0.115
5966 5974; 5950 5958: 0.134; 0.130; 0.132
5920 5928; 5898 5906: 0.108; 0.127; 0.117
